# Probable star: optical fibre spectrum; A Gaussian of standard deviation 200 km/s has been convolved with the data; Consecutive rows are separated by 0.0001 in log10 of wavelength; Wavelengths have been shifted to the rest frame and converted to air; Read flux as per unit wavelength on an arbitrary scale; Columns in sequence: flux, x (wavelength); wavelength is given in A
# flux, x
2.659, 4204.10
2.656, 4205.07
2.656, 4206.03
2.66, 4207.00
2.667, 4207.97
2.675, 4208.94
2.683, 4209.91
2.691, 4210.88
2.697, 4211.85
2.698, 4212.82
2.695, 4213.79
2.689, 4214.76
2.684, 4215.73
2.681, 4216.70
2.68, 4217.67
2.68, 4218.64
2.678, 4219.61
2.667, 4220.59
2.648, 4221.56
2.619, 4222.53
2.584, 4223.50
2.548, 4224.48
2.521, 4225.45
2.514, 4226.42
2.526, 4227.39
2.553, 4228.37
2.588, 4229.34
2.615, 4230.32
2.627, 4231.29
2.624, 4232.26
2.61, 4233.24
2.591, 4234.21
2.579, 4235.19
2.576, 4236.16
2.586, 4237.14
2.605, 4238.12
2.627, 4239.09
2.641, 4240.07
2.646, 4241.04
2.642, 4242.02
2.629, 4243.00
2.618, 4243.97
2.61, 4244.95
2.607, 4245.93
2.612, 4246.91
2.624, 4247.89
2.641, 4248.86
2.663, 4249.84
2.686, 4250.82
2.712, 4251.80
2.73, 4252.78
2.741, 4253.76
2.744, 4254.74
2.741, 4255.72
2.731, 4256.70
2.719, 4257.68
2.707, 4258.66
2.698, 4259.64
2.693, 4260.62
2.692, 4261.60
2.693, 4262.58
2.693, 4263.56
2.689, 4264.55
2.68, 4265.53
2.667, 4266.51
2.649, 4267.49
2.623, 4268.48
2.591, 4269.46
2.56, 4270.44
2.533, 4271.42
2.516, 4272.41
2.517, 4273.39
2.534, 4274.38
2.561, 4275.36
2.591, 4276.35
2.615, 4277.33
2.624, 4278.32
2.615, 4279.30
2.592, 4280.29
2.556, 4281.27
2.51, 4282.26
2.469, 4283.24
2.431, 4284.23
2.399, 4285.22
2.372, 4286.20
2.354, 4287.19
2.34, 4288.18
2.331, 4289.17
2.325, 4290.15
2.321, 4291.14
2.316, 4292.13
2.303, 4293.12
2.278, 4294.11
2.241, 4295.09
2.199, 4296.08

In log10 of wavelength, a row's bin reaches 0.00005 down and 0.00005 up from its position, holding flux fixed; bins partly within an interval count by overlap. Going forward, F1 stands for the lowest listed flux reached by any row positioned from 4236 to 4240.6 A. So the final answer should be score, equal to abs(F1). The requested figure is 2.58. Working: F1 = 2.576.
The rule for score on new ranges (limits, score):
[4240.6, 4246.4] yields 2.61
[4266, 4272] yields 2.53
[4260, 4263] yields 2.69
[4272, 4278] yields 2.52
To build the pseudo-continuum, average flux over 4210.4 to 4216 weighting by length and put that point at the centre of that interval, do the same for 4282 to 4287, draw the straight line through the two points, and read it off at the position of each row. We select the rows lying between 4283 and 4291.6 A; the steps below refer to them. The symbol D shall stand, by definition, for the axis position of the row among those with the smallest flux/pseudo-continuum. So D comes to 4291.14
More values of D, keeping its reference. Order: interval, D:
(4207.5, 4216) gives 4207.97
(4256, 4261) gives 4260.62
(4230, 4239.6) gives 4235.19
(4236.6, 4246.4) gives 4237.14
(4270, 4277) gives 4272.41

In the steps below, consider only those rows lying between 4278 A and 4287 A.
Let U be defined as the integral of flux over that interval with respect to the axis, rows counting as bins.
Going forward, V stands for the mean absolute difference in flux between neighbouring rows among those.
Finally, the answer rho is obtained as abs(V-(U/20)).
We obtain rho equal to 1.09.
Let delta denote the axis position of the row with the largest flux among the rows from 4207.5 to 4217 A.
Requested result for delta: 4212.82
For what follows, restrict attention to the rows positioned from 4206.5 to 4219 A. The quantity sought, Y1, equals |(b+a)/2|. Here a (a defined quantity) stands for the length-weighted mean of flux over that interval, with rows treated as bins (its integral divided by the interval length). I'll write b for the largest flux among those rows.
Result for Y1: 2.690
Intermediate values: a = 2.683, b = 2.698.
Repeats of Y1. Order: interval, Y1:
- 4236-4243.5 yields 2.634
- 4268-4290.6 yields 2.564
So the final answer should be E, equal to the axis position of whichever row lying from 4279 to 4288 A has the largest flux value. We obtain 4279.30 A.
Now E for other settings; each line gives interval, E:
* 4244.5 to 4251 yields 4250.82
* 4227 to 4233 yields 4231.29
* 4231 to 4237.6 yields 4231.29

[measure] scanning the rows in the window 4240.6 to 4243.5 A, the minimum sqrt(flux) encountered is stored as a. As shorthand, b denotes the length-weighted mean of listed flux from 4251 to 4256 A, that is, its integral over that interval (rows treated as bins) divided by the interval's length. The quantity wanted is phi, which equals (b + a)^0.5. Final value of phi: 2.086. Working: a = 1.62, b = 2.73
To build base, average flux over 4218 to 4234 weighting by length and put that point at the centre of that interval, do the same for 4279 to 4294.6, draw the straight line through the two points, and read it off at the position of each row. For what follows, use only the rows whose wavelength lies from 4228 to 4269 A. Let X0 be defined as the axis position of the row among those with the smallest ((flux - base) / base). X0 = 4228.37 A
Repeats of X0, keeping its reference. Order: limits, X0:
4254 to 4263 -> 4260.62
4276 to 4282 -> 4281.27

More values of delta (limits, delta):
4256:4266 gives 4256.70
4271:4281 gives 4278.32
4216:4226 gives 4216.70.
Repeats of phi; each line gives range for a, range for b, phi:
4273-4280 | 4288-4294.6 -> 1.976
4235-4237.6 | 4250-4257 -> 2.080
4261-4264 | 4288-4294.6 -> 1.989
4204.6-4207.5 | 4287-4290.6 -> 1.992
